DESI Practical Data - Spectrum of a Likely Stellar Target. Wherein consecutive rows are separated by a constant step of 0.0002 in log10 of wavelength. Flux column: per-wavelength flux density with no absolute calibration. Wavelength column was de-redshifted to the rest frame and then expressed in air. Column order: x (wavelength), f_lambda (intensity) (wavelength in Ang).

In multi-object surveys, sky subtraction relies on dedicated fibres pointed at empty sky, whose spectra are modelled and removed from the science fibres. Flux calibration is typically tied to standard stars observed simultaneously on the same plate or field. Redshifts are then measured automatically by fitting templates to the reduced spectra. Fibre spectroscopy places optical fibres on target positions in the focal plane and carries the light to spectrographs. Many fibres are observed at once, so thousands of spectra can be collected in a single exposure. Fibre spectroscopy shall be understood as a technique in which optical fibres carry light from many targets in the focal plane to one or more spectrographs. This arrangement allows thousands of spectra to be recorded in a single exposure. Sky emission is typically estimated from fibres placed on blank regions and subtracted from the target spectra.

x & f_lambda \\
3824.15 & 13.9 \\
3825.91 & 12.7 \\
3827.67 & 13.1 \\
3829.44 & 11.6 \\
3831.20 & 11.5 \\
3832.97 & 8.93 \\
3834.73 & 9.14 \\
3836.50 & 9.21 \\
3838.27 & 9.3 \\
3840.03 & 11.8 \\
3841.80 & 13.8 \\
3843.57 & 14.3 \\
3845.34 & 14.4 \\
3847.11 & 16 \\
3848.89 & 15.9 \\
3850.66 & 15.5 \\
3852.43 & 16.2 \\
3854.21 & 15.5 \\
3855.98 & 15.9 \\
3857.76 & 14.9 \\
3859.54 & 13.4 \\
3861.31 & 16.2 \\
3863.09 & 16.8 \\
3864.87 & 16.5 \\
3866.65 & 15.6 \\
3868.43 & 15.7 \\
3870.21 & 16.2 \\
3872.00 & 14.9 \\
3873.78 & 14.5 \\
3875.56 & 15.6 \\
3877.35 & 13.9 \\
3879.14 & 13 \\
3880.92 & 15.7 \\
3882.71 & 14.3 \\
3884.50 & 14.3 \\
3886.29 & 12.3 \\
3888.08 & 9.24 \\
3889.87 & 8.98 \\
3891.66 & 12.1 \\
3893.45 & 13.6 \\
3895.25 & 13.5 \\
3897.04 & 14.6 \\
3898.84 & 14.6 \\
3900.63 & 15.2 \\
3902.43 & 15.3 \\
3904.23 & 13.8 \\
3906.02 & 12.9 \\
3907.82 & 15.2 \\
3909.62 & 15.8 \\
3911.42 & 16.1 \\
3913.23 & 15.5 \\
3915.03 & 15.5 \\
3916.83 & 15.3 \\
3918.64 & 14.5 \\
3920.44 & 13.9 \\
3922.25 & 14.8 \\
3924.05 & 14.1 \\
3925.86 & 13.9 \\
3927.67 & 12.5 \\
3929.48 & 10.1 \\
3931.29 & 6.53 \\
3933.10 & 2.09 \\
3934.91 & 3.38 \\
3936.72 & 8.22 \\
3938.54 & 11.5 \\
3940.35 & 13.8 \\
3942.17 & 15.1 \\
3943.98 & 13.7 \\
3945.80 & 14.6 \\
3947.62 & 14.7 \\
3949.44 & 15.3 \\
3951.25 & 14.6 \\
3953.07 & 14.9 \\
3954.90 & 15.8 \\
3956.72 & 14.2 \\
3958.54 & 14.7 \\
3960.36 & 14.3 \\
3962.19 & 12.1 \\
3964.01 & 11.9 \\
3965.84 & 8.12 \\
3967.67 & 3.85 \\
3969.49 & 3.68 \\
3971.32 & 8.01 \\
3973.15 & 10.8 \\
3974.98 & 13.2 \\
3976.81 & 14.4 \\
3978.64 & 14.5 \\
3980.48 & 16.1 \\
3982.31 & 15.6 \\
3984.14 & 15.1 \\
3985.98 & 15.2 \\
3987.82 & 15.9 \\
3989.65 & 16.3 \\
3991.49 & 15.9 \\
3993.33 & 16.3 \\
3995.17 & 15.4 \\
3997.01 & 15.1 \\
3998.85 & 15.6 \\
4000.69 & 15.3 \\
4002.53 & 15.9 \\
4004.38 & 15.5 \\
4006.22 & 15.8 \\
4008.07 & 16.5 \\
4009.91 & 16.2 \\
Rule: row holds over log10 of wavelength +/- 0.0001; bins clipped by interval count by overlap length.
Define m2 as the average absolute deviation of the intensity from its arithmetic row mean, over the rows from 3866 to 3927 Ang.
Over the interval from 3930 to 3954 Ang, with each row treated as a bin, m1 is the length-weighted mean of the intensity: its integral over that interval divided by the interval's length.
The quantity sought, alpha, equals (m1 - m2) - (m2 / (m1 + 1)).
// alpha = 10.1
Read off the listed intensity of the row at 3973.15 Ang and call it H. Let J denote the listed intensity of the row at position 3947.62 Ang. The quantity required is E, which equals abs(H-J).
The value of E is 3.9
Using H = 10.8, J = 14.7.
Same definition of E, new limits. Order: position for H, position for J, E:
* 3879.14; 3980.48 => 3.1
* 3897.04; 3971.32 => 6.6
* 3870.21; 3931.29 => 9.7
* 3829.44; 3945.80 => 3.0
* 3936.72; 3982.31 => 7.4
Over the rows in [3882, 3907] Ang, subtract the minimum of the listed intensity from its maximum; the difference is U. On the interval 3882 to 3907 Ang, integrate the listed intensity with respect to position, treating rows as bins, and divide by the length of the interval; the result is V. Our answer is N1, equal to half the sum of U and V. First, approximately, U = 6.3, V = 13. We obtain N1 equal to 9.8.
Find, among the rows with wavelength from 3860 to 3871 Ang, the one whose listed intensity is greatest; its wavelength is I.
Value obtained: 3863.09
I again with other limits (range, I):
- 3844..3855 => 3852.43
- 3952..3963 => 3954.90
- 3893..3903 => 3902.43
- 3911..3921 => 3911.42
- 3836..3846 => 3845.34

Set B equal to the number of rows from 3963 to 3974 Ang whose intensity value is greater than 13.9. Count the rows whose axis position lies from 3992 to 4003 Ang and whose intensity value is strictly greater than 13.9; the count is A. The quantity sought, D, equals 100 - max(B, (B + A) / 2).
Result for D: 97.0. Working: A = 6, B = 0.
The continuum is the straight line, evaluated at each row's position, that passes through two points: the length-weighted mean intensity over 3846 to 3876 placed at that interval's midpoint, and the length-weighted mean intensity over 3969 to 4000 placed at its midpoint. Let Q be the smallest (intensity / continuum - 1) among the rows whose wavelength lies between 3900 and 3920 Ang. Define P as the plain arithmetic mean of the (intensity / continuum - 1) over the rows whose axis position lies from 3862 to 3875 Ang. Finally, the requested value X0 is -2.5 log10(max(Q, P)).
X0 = 4.6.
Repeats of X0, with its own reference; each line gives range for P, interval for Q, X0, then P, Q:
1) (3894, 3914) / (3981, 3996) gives 2.9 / -0.02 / 0.1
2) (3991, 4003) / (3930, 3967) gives 2.3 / 0.12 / -0.9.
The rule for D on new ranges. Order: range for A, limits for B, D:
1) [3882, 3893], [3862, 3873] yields 94.0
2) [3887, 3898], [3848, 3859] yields 94.0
